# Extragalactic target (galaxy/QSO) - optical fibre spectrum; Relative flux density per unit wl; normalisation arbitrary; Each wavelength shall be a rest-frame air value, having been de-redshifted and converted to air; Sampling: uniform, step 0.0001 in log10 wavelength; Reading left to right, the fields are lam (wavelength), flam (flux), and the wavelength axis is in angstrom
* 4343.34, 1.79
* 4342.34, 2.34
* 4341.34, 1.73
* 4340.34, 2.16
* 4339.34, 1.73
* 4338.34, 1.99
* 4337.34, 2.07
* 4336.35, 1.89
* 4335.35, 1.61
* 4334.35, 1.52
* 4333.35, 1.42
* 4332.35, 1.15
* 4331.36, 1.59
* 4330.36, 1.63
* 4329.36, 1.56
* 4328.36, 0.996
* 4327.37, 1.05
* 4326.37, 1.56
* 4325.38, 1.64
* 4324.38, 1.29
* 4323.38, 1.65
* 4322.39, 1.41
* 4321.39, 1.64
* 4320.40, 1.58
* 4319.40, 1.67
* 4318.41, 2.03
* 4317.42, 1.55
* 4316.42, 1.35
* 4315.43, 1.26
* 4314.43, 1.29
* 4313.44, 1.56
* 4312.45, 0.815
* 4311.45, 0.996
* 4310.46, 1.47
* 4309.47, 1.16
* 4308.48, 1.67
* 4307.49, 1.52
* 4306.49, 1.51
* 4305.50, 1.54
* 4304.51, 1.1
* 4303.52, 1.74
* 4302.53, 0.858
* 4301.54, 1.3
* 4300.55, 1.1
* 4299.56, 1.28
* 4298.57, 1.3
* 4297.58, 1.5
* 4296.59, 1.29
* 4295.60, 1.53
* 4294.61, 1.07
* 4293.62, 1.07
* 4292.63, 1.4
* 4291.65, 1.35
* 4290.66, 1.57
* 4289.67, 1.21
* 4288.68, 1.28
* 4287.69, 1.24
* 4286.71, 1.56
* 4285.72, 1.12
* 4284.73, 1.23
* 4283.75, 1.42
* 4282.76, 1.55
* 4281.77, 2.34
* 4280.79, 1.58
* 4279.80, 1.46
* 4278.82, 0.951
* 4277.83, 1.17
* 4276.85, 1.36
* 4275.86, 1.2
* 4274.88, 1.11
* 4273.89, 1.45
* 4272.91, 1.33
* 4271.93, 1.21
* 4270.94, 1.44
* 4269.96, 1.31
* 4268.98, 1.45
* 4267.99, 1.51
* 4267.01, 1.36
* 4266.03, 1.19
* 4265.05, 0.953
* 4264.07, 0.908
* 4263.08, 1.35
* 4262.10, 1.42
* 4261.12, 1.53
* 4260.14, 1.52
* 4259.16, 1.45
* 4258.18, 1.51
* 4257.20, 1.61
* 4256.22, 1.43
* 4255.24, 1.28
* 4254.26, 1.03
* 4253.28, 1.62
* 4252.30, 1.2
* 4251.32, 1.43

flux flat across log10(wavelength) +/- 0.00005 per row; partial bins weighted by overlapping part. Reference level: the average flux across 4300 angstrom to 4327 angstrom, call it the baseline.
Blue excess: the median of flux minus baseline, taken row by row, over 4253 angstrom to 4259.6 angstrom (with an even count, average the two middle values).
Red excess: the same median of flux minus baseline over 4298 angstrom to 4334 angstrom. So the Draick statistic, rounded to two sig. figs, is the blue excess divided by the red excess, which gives 1.2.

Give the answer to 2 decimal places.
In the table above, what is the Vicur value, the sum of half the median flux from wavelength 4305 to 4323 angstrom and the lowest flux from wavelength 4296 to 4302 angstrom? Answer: 1.86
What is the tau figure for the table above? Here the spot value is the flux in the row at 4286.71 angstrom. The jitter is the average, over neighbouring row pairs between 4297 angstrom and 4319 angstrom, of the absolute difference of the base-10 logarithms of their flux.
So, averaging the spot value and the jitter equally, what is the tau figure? 0.83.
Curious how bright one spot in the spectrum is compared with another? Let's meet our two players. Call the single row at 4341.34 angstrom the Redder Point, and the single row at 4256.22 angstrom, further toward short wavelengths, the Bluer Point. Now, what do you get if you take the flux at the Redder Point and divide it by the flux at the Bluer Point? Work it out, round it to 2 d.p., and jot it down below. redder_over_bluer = 1.21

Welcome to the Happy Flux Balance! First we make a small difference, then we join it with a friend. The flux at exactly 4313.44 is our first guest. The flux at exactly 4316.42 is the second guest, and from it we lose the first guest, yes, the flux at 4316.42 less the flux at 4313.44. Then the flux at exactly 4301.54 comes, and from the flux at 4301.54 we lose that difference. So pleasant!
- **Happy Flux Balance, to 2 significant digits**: 1.5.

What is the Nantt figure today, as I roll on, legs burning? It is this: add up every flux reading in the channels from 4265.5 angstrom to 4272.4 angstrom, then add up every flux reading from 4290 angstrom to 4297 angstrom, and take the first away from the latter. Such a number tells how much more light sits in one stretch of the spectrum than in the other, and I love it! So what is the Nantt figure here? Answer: -0.2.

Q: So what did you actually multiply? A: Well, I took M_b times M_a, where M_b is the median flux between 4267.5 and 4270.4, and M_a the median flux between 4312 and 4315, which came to 1.9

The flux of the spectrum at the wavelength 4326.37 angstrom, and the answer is 1.56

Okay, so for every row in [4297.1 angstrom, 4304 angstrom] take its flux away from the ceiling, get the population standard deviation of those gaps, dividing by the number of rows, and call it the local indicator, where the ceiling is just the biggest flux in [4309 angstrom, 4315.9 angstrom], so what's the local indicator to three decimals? 0.259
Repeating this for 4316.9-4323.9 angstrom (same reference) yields 0.176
